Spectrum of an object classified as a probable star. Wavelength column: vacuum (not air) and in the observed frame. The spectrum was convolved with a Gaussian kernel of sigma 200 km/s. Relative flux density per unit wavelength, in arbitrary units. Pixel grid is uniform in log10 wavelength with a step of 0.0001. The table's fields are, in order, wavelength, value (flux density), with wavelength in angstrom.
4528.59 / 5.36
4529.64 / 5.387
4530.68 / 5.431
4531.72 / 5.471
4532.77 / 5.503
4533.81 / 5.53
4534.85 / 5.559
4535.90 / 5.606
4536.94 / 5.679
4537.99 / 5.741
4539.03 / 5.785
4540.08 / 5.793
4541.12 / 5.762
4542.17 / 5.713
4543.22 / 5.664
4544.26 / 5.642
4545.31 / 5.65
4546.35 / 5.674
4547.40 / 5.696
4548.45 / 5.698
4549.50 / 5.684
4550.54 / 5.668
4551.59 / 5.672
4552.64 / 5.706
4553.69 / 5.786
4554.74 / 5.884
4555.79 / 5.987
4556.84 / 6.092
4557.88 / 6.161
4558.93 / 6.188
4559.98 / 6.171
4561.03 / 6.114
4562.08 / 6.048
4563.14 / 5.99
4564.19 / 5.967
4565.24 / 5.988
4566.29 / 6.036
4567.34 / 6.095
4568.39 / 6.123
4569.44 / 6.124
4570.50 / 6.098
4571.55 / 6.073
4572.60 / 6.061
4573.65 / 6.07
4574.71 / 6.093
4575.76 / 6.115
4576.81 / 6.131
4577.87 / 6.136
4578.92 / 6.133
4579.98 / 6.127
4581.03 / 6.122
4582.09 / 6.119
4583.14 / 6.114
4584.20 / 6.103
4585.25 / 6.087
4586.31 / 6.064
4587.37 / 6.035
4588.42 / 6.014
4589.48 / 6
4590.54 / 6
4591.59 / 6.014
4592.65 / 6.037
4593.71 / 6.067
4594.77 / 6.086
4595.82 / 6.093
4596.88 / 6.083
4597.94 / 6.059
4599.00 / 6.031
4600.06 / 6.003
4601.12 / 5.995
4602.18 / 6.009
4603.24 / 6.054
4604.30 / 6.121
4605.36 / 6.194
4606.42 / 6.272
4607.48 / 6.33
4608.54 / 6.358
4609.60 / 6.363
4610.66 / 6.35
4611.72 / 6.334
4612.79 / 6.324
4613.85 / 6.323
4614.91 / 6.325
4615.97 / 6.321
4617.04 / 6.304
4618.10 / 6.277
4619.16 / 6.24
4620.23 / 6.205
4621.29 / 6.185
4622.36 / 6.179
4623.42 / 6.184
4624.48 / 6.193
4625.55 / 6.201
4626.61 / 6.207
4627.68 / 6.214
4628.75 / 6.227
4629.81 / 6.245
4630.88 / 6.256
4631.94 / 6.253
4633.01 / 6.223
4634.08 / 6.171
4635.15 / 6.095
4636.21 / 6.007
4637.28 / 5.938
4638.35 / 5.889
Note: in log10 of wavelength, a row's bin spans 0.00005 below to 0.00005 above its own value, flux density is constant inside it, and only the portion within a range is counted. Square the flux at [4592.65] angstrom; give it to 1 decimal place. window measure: 36.4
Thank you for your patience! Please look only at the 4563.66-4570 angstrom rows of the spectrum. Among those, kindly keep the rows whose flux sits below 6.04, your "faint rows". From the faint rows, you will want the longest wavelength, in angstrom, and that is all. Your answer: 4566.29 angstrom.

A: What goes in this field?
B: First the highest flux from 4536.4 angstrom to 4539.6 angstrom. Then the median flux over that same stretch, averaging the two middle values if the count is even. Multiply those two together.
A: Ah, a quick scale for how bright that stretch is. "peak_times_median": 33.2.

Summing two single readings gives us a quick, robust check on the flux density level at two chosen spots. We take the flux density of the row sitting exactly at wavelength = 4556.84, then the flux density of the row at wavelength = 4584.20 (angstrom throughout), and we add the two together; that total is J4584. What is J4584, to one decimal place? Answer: 12.2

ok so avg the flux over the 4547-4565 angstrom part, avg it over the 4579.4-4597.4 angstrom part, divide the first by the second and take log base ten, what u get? -0.011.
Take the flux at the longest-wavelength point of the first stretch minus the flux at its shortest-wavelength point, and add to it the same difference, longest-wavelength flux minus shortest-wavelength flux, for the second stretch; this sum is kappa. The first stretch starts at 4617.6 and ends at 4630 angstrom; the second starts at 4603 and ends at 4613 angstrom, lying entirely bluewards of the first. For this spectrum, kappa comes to 0.24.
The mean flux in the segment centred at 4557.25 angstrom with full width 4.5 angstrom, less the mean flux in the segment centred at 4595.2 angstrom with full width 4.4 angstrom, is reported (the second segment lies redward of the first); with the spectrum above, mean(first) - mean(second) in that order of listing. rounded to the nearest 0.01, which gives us 0.02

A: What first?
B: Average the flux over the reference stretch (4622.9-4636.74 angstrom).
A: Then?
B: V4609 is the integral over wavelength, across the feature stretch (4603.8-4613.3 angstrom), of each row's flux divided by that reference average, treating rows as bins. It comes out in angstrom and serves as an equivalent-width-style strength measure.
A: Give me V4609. 9.7 angstrom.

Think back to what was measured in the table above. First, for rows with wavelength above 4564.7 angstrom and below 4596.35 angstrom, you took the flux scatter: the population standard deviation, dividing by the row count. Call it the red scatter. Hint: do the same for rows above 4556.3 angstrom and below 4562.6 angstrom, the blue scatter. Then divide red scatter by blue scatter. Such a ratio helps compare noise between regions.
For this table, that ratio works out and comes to 0.9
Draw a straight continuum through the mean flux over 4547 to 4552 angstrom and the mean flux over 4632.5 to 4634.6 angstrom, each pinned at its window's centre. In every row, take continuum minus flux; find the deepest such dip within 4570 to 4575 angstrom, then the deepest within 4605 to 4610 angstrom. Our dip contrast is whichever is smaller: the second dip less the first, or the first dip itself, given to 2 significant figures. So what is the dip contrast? -0.24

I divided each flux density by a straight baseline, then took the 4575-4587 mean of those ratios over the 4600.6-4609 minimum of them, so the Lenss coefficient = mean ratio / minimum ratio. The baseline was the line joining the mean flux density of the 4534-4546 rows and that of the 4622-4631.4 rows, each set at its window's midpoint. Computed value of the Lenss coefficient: 1.04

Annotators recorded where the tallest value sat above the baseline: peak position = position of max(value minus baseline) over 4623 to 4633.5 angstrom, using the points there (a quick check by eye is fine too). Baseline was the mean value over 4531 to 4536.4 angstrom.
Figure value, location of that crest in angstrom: 4630.88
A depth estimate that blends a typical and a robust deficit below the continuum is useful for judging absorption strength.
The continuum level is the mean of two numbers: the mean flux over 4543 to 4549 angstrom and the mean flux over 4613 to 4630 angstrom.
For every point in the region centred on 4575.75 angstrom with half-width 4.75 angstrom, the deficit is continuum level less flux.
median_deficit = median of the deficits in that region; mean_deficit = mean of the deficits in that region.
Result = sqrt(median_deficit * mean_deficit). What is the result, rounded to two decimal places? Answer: 0.15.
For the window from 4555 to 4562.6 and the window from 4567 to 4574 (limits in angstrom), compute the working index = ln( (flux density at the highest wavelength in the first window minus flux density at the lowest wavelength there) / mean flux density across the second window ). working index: -4.6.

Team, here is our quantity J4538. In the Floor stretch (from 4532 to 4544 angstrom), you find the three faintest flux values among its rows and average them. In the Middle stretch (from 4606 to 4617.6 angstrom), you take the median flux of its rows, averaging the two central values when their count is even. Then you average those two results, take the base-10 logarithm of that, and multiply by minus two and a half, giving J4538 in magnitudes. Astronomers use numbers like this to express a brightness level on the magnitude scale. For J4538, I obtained -1.93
